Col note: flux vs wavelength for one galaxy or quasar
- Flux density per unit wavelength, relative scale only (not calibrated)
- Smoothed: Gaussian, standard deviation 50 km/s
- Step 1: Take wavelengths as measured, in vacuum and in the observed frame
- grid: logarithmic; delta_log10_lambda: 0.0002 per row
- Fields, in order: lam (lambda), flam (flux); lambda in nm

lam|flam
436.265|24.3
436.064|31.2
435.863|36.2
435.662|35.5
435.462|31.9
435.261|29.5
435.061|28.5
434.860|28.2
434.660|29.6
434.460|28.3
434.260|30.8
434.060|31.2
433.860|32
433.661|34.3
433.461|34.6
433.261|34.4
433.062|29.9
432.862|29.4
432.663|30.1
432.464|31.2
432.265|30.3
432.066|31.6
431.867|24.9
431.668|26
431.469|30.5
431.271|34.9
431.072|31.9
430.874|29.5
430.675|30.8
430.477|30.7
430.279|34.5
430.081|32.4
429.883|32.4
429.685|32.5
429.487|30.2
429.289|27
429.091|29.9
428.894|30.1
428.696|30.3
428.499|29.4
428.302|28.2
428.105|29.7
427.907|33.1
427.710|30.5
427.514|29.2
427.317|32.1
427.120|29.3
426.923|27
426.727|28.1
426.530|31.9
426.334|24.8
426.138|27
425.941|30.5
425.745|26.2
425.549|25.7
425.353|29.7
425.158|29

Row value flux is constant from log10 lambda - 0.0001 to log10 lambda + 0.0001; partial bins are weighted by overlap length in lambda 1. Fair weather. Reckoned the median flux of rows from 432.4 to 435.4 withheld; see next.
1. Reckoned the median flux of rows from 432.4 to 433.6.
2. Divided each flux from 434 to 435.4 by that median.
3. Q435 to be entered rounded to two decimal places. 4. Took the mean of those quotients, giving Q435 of 0.96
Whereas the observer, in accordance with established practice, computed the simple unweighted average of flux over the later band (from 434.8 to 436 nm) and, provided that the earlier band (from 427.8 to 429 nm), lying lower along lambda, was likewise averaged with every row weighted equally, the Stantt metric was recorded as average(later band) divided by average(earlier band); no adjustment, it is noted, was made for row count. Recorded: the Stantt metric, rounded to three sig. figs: 1.05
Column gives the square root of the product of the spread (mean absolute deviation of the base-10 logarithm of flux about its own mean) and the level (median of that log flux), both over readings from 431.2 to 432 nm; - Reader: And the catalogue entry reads 0.280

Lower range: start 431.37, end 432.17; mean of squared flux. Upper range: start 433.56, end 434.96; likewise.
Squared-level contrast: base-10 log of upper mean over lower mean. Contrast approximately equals 0.07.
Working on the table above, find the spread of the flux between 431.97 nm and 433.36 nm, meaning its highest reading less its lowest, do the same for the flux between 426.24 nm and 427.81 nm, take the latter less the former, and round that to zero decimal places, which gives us 2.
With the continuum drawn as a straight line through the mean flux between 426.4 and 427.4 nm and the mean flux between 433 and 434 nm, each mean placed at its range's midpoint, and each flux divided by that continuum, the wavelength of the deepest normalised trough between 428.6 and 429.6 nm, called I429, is 429.289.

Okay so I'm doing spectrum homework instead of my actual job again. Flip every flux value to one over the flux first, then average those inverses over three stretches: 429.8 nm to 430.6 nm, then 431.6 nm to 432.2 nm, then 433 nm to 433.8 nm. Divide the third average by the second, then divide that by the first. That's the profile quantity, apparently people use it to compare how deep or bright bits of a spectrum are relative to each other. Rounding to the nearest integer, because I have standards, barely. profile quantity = 27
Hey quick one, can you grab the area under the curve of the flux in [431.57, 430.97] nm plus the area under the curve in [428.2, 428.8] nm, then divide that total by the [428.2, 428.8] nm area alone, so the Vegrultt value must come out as 2.11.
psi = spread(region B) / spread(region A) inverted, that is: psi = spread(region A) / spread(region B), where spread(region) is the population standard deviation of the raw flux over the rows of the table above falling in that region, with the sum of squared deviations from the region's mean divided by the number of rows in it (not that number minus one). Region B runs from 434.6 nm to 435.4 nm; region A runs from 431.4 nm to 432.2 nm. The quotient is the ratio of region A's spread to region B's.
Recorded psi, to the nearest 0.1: 4.7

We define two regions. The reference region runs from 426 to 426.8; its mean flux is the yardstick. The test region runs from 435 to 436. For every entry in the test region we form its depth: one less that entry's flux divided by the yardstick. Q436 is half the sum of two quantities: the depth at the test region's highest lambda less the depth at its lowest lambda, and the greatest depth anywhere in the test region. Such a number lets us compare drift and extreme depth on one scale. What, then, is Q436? -0.15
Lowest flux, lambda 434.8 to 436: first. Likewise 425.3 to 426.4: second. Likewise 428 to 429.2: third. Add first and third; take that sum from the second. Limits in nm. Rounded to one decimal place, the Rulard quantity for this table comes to -31.6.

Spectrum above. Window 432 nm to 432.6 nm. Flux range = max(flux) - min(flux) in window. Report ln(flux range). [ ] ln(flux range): 0.26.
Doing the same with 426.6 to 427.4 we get 1.63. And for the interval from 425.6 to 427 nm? 1.96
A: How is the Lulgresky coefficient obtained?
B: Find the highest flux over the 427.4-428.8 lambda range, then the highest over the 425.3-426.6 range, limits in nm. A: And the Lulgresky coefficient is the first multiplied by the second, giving 1056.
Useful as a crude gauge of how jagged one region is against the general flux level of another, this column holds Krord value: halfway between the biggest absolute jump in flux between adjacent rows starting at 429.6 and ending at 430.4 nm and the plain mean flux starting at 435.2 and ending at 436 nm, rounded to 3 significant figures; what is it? 17.7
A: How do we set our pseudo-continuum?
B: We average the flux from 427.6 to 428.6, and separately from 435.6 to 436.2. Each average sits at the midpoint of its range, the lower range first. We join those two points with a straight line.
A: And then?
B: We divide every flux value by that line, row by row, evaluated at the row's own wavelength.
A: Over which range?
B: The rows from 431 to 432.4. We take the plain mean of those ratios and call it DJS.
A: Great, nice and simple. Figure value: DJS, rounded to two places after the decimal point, 0.94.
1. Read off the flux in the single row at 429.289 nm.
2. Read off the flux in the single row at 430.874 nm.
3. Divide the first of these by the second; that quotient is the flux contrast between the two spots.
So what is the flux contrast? 0.92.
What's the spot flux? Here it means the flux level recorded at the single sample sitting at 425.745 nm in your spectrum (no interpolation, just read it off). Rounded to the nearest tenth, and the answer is 26.2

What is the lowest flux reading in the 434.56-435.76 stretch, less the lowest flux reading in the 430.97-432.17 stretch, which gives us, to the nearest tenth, 3.3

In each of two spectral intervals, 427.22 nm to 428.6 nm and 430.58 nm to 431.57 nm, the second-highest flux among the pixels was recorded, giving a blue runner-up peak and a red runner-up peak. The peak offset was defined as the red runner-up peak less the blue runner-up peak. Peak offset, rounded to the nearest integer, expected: 0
